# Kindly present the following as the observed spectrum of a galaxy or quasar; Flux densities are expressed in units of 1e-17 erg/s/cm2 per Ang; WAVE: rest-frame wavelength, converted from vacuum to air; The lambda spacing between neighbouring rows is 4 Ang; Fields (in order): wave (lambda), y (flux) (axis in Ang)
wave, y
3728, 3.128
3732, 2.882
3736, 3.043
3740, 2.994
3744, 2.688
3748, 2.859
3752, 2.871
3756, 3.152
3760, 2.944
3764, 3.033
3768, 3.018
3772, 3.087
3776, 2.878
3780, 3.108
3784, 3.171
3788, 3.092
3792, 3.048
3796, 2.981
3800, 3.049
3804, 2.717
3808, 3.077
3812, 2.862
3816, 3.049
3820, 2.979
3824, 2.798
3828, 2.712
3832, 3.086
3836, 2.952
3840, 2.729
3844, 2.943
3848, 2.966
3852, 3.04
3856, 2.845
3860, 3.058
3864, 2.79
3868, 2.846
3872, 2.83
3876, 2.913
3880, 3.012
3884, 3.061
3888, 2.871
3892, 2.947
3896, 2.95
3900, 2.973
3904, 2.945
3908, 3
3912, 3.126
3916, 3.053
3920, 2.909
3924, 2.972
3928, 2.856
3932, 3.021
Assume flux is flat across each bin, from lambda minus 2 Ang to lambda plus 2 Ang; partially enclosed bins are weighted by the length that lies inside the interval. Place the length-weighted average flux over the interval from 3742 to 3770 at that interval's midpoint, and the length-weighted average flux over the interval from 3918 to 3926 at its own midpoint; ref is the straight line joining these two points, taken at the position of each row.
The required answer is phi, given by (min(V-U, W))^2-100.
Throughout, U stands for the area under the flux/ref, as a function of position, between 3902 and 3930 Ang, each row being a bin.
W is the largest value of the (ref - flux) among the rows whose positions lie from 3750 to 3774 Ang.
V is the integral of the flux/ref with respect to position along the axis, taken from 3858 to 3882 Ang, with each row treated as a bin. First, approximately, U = 28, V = 23.7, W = 0.067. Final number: -79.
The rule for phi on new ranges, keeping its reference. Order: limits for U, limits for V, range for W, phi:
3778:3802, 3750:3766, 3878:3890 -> -23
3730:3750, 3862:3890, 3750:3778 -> -100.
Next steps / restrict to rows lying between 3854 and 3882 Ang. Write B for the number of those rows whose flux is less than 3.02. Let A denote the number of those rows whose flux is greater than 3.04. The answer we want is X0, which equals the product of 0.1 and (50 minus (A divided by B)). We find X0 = 4.98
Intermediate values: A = 1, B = 6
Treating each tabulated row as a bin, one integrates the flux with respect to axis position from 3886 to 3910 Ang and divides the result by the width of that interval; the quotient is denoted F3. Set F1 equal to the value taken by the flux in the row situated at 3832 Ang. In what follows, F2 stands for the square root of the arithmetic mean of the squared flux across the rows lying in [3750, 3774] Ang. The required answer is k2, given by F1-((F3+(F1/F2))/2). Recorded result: 1.10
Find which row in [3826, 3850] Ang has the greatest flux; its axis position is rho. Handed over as 3832 Ang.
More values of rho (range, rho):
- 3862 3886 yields 3884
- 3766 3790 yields 3784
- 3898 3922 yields 3912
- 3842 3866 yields 3860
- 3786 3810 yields 3788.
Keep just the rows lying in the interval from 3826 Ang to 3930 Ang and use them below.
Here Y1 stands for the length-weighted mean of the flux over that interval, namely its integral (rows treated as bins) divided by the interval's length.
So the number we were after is 2.94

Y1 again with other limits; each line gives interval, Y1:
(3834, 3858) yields 2.91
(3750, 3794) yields 3.04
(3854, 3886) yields 2.92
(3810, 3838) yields 2.92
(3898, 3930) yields 2.98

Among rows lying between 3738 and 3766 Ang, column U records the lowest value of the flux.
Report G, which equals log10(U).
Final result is 0.429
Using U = 2.688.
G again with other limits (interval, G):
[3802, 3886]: 0.433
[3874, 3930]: 0.456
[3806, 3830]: 0.433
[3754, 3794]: 0.459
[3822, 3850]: 0.433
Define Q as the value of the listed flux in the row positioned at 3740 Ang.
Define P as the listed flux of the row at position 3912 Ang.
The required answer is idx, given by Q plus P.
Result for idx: 6.12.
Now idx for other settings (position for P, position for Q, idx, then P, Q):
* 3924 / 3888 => 5.84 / 2.972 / 2.871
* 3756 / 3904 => 6.10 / 3.152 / 2.945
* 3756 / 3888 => 6.02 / 3.152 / 2.871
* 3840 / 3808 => 5.81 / 2.729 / 3.077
